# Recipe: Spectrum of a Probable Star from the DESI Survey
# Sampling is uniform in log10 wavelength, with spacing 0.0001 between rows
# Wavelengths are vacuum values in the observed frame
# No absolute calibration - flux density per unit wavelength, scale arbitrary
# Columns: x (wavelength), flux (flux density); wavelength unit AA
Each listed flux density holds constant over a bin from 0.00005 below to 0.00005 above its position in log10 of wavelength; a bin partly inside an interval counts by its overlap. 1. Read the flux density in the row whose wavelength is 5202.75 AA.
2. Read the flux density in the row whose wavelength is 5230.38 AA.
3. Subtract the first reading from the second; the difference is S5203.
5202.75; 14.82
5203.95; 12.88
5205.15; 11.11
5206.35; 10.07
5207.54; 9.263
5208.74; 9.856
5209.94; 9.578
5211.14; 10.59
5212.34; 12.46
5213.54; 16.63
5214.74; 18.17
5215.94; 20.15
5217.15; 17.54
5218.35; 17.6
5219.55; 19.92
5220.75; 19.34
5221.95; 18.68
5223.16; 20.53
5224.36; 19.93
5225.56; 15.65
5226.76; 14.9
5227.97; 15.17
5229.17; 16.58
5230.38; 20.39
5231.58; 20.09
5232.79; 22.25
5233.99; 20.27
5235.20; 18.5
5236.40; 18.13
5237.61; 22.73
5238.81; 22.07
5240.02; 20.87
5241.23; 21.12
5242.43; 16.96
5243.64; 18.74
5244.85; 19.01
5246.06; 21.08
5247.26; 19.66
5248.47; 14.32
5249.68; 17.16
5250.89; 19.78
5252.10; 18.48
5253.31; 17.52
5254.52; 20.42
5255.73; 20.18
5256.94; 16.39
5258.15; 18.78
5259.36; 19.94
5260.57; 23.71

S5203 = 5.6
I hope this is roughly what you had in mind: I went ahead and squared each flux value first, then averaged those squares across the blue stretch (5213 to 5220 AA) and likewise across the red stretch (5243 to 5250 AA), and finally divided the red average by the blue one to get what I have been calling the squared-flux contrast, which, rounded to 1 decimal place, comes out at 1.0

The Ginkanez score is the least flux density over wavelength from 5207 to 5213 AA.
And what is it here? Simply 9.263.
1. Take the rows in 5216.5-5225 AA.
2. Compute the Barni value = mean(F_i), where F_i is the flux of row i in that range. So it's 19.1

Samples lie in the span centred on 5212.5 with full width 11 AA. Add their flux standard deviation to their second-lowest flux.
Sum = 14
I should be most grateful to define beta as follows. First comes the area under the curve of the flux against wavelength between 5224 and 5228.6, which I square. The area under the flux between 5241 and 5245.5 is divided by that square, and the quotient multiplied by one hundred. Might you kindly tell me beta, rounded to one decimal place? 1.5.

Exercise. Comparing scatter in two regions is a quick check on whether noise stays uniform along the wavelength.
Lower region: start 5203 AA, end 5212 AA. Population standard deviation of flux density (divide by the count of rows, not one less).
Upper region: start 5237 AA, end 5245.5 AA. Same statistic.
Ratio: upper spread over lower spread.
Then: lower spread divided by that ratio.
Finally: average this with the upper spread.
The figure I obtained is 1.29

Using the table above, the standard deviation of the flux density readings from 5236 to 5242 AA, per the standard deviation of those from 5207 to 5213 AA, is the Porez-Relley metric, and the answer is 1.4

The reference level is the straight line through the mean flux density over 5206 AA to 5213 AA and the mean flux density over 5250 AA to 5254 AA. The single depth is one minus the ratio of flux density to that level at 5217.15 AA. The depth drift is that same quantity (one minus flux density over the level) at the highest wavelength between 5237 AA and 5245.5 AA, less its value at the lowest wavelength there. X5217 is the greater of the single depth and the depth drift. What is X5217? 0.3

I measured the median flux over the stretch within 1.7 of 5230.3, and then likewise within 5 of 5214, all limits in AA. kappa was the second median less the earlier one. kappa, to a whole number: -3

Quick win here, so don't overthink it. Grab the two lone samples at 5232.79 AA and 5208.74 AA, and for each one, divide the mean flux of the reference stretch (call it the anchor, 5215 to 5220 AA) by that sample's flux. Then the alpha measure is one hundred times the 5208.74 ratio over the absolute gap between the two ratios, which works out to 180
